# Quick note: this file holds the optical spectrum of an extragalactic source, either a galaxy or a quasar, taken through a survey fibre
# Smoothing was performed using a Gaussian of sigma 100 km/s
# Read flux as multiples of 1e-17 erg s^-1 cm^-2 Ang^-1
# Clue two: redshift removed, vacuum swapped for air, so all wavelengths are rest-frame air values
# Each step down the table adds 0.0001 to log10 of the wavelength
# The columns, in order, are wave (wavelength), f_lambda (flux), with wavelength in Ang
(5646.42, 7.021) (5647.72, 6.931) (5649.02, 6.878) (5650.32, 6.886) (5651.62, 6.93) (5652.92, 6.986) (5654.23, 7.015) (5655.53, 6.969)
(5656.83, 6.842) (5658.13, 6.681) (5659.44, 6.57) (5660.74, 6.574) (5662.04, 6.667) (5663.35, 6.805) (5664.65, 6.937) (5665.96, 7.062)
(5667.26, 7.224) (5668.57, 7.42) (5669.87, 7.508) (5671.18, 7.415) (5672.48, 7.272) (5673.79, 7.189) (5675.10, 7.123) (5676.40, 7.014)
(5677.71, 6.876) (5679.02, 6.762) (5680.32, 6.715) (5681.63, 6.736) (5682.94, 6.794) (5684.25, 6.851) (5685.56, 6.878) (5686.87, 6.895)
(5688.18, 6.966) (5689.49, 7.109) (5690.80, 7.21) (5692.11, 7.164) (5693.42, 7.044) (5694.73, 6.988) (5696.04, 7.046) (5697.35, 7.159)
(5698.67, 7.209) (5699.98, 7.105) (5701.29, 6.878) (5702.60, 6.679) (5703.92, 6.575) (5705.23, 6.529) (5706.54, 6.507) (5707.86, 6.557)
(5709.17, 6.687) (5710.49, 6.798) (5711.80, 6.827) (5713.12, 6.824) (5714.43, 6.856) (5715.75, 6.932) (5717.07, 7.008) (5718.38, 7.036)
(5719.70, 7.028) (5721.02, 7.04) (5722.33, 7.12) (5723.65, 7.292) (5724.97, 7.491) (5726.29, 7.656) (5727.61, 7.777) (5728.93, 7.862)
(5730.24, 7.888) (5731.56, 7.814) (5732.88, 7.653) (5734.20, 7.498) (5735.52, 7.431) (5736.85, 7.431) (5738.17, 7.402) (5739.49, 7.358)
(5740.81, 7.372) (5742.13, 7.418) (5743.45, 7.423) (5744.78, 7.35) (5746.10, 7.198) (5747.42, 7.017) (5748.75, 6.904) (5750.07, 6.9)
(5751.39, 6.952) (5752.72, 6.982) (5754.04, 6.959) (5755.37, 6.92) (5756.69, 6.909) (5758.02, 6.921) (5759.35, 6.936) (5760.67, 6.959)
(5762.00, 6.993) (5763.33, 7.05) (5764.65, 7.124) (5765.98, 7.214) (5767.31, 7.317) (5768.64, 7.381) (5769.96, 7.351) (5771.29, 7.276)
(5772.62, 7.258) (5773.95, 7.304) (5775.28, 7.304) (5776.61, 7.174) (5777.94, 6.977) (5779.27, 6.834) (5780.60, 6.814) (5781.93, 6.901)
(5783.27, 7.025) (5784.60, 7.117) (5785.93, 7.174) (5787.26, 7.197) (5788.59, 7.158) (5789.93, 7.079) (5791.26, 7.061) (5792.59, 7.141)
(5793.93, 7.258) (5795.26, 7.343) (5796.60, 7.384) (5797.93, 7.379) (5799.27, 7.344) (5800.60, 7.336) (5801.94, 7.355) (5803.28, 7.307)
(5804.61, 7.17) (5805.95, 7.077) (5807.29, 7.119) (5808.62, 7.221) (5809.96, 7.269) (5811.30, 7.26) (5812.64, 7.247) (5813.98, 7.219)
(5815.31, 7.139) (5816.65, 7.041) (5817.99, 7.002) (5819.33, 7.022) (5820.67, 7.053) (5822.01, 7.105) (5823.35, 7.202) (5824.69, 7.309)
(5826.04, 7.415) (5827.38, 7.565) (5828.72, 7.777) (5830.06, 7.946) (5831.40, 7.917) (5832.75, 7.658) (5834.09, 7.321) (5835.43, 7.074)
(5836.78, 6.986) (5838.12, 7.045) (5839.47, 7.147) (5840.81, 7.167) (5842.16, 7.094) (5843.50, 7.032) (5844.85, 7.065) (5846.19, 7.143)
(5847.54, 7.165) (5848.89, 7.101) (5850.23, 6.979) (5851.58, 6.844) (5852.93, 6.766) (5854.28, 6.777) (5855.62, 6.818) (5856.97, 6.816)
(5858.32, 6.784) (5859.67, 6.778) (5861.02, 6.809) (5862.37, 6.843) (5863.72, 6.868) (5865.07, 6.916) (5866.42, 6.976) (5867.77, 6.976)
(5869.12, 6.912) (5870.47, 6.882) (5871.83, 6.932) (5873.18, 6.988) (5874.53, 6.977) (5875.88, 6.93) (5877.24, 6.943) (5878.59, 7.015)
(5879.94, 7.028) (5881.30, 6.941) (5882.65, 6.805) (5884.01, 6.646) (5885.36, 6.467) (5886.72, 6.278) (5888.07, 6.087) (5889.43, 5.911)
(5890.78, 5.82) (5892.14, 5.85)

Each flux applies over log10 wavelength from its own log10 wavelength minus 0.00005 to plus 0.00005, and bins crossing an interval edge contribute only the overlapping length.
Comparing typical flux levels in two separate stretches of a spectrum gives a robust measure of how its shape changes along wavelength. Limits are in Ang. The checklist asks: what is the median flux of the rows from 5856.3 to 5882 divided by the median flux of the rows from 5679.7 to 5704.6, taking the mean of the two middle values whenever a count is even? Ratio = 0.99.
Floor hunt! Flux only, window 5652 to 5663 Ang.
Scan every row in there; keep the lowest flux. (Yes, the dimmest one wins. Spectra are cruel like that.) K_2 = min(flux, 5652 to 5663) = 6.57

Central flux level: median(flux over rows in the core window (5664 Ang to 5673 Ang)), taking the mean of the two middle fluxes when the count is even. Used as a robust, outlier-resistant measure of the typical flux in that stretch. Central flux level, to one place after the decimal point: 7.3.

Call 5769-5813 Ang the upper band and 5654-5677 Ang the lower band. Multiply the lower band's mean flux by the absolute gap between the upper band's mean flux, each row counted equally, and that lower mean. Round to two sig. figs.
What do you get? 1.2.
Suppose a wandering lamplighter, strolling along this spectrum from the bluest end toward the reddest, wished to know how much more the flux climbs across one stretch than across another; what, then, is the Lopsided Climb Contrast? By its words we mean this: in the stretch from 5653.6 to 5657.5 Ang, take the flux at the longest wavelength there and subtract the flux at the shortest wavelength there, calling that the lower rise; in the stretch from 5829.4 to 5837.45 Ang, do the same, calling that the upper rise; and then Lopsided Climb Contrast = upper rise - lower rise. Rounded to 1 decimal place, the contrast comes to -0.8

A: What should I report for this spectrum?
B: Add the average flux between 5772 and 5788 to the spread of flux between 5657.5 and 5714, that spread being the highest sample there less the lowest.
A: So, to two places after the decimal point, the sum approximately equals 8.09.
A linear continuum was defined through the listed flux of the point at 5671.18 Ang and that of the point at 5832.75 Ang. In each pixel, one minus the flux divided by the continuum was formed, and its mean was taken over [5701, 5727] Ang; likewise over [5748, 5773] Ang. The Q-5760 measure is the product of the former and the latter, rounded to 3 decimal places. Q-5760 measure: 0.005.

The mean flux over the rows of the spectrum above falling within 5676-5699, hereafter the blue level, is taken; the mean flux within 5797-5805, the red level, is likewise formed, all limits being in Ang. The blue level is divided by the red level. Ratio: 0.95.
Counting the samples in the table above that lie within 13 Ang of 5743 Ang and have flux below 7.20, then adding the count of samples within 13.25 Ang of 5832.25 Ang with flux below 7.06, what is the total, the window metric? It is 13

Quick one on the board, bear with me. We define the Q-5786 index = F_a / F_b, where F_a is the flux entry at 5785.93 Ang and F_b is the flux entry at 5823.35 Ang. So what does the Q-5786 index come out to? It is 1.00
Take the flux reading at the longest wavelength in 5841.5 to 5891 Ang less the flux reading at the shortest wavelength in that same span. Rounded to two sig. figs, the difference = -1.3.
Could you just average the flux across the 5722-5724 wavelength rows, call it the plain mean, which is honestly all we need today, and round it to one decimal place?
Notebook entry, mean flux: 7.2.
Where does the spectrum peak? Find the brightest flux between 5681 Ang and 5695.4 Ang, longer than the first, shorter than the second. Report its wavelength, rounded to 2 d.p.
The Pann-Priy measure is 5690.80 Ang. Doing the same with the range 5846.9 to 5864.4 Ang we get 5847.54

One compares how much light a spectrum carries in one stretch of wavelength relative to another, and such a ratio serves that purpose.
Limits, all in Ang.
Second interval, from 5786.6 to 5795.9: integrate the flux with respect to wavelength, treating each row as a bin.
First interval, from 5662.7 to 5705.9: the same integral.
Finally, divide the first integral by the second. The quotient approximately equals 4.5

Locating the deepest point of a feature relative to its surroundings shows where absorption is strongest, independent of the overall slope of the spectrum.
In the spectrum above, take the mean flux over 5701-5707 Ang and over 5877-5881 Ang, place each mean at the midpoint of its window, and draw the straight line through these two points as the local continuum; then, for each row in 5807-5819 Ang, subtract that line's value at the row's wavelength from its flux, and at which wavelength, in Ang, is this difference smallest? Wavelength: 5817.99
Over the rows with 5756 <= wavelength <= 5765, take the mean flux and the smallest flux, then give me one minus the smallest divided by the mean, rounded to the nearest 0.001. 0.011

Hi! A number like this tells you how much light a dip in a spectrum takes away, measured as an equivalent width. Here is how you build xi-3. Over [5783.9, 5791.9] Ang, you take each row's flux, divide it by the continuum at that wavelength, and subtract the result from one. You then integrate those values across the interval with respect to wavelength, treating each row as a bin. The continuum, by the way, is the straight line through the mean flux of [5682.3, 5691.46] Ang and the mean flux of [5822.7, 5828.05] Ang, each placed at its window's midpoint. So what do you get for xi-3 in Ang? 0.1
